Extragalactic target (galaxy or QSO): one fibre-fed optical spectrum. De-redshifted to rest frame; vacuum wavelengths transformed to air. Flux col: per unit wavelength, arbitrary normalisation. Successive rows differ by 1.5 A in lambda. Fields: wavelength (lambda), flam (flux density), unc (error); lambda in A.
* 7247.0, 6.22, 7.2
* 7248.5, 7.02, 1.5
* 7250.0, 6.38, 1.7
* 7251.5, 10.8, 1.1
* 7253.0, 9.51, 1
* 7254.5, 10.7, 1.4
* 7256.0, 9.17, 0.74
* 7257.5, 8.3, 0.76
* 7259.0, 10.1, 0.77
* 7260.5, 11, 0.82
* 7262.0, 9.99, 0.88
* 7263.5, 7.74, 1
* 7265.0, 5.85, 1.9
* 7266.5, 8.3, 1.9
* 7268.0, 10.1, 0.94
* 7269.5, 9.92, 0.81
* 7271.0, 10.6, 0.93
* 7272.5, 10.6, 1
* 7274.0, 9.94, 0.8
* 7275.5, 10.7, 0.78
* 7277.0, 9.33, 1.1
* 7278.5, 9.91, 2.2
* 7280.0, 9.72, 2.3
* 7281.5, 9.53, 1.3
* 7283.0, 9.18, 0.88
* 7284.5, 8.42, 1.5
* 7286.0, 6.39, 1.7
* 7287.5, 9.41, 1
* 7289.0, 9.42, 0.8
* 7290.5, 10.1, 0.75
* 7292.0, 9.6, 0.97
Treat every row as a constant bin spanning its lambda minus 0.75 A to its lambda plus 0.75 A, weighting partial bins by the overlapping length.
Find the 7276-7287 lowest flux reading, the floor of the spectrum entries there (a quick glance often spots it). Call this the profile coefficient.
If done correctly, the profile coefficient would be 6.39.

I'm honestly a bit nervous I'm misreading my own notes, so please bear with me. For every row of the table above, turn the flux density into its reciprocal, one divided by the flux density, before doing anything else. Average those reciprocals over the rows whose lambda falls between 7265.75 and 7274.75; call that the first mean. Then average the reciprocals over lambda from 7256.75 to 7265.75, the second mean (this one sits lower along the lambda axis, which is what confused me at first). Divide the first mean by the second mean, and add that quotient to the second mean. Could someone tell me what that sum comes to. 0.98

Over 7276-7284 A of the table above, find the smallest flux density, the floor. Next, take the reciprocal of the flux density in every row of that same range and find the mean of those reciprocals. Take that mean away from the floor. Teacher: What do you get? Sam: 9.1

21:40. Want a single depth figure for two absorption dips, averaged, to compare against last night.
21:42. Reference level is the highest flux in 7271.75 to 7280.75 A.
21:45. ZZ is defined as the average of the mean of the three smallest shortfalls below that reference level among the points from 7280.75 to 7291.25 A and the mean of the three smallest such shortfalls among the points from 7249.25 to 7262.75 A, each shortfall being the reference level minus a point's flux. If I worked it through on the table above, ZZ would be 0.44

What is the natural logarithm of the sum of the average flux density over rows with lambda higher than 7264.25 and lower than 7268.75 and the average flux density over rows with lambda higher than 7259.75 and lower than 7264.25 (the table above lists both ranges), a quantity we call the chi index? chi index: 2.87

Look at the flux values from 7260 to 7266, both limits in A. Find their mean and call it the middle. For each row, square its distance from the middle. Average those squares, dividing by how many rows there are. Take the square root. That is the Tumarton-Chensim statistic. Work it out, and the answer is 2.0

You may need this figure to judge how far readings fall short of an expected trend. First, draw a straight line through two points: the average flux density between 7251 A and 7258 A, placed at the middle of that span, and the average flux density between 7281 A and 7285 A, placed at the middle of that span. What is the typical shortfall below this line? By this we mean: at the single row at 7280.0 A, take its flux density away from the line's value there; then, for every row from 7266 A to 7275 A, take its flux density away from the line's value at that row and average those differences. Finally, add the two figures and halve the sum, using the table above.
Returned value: -0.6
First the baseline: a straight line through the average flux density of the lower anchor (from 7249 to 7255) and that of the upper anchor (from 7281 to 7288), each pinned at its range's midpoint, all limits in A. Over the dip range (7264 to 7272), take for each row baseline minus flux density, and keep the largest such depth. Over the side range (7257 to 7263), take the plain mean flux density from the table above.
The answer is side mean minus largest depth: 6.7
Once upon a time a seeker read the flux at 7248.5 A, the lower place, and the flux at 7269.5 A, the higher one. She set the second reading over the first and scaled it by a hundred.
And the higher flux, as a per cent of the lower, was 141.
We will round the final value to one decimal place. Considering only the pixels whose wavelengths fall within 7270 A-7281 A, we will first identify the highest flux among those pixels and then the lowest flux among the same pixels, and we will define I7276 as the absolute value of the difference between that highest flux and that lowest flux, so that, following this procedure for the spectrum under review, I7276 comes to 1.4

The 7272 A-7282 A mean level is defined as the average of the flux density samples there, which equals 10.0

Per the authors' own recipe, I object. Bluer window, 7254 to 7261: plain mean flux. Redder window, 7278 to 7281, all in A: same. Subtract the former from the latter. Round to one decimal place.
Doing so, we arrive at 0.0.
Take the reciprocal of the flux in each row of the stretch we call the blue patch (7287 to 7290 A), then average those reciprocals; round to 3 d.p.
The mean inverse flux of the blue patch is 0.106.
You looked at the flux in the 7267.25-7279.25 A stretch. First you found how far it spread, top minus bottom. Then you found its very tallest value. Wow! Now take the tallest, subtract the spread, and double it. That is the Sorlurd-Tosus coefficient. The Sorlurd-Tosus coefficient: 18.7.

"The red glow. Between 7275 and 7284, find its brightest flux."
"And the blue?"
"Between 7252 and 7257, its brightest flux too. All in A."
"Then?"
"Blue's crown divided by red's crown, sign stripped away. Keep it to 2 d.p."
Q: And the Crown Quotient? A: 1.00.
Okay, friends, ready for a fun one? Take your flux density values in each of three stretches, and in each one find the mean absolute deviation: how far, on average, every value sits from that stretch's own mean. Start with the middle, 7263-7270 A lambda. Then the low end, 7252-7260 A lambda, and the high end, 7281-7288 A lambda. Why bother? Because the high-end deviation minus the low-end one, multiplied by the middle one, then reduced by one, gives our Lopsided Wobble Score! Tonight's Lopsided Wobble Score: -0.65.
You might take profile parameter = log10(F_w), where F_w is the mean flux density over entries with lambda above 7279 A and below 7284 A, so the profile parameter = 0.98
